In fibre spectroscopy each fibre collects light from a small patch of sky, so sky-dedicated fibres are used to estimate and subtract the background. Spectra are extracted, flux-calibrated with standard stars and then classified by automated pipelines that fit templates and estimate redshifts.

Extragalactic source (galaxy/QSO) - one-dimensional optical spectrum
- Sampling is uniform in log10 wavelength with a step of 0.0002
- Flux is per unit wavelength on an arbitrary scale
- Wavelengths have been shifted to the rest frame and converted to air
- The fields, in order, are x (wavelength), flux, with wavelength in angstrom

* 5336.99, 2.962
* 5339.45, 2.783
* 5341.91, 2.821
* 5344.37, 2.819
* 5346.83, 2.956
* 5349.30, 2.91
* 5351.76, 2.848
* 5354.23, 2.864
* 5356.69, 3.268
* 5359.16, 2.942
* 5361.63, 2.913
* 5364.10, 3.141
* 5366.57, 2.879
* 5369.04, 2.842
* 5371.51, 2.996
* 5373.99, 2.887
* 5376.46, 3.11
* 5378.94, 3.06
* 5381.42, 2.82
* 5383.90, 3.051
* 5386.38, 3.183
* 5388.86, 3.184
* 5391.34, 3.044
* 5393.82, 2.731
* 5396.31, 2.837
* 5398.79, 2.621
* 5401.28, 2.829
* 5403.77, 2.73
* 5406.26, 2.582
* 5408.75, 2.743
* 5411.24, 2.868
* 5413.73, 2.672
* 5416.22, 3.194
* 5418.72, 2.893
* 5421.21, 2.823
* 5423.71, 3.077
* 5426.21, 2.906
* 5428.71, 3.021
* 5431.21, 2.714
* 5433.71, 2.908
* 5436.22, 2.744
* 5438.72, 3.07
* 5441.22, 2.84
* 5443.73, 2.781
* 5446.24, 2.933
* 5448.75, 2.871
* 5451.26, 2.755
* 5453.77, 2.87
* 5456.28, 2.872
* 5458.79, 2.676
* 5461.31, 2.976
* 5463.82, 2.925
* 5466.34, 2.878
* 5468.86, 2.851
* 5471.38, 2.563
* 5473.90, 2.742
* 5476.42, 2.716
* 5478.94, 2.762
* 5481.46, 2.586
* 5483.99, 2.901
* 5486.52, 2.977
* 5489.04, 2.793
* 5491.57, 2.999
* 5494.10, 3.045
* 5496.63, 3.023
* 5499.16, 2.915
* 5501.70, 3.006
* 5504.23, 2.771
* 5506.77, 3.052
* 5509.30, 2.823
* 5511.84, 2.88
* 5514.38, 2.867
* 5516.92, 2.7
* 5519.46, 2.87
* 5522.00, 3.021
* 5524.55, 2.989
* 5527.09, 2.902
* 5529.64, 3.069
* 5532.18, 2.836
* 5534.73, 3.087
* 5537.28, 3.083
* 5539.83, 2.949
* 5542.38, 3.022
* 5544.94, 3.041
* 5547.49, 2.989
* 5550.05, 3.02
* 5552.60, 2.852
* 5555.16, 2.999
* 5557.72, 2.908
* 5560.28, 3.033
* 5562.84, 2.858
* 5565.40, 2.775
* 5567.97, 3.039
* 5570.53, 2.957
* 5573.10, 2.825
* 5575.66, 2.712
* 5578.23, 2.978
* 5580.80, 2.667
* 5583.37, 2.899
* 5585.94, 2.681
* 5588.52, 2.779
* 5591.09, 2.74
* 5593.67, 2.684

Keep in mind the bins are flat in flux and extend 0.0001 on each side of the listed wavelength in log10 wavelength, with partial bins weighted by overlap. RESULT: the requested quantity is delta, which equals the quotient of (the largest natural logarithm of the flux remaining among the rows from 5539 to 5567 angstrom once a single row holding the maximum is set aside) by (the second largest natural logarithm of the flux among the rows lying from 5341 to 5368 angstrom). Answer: 0.97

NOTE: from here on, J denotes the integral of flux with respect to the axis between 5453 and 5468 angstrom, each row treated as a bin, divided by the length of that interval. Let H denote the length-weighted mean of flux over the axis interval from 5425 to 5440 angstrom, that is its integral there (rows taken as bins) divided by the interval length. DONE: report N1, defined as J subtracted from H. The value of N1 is 0.03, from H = 2.89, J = 2.87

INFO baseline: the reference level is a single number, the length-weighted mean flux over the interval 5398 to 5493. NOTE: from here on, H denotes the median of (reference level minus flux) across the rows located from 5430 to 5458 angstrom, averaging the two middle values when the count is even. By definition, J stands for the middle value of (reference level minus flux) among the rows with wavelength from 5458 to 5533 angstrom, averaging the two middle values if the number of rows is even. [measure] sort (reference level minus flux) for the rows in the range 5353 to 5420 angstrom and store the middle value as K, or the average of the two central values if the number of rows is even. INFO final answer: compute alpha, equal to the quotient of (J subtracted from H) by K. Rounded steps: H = -0.04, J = -0.04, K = -0.05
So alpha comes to -0.2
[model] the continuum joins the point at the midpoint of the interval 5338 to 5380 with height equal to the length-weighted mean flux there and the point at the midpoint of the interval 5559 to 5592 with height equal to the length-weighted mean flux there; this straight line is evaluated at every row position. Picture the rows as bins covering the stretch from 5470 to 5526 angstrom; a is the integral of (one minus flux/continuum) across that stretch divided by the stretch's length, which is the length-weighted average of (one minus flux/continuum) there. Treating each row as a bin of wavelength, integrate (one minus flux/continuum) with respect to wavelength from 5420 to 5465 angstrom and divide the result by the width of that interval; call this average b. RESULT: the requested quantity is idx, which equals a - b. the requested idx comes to -0.005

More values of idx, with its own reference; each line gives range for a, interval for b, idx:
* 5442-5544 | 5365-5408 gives -0.010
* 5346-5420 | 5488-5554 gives 0.032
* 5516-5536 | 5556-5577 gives -0.010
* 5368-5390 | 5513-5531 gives -0.011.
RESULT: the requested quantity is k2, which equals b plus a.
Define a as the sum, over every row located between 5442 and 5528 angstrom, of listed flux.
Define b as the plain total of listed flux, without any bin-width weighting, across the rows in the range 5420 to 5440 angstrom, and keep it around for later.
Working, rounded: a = 97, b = 23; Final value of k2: 121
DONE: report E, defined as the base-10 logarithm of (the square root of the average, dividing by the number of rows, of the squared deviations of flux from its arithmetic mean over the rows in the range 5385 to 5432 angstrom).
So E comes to -0.73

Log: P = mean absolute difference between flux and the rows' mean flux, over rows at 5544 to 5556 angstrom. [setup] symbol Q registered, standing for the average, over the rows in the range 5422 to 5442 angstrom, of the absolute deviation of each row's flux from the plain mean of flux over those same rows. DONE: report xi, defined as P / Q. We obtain 0.47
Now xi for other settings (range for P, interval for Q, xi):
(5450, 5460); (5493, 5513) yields 0.84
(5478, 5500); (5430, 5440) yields 0.90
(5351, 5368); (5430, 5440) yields 0.99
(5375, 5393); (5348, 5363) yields 0.78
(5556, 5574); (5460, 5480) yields 0.78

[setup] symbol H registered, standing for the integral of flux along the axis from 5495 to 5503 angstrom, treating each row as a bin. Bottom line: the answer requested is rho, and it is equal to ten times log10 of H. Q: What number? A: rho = 13.8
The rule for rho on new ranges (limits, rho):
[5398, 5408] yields 14.3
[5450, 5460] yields 14.5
